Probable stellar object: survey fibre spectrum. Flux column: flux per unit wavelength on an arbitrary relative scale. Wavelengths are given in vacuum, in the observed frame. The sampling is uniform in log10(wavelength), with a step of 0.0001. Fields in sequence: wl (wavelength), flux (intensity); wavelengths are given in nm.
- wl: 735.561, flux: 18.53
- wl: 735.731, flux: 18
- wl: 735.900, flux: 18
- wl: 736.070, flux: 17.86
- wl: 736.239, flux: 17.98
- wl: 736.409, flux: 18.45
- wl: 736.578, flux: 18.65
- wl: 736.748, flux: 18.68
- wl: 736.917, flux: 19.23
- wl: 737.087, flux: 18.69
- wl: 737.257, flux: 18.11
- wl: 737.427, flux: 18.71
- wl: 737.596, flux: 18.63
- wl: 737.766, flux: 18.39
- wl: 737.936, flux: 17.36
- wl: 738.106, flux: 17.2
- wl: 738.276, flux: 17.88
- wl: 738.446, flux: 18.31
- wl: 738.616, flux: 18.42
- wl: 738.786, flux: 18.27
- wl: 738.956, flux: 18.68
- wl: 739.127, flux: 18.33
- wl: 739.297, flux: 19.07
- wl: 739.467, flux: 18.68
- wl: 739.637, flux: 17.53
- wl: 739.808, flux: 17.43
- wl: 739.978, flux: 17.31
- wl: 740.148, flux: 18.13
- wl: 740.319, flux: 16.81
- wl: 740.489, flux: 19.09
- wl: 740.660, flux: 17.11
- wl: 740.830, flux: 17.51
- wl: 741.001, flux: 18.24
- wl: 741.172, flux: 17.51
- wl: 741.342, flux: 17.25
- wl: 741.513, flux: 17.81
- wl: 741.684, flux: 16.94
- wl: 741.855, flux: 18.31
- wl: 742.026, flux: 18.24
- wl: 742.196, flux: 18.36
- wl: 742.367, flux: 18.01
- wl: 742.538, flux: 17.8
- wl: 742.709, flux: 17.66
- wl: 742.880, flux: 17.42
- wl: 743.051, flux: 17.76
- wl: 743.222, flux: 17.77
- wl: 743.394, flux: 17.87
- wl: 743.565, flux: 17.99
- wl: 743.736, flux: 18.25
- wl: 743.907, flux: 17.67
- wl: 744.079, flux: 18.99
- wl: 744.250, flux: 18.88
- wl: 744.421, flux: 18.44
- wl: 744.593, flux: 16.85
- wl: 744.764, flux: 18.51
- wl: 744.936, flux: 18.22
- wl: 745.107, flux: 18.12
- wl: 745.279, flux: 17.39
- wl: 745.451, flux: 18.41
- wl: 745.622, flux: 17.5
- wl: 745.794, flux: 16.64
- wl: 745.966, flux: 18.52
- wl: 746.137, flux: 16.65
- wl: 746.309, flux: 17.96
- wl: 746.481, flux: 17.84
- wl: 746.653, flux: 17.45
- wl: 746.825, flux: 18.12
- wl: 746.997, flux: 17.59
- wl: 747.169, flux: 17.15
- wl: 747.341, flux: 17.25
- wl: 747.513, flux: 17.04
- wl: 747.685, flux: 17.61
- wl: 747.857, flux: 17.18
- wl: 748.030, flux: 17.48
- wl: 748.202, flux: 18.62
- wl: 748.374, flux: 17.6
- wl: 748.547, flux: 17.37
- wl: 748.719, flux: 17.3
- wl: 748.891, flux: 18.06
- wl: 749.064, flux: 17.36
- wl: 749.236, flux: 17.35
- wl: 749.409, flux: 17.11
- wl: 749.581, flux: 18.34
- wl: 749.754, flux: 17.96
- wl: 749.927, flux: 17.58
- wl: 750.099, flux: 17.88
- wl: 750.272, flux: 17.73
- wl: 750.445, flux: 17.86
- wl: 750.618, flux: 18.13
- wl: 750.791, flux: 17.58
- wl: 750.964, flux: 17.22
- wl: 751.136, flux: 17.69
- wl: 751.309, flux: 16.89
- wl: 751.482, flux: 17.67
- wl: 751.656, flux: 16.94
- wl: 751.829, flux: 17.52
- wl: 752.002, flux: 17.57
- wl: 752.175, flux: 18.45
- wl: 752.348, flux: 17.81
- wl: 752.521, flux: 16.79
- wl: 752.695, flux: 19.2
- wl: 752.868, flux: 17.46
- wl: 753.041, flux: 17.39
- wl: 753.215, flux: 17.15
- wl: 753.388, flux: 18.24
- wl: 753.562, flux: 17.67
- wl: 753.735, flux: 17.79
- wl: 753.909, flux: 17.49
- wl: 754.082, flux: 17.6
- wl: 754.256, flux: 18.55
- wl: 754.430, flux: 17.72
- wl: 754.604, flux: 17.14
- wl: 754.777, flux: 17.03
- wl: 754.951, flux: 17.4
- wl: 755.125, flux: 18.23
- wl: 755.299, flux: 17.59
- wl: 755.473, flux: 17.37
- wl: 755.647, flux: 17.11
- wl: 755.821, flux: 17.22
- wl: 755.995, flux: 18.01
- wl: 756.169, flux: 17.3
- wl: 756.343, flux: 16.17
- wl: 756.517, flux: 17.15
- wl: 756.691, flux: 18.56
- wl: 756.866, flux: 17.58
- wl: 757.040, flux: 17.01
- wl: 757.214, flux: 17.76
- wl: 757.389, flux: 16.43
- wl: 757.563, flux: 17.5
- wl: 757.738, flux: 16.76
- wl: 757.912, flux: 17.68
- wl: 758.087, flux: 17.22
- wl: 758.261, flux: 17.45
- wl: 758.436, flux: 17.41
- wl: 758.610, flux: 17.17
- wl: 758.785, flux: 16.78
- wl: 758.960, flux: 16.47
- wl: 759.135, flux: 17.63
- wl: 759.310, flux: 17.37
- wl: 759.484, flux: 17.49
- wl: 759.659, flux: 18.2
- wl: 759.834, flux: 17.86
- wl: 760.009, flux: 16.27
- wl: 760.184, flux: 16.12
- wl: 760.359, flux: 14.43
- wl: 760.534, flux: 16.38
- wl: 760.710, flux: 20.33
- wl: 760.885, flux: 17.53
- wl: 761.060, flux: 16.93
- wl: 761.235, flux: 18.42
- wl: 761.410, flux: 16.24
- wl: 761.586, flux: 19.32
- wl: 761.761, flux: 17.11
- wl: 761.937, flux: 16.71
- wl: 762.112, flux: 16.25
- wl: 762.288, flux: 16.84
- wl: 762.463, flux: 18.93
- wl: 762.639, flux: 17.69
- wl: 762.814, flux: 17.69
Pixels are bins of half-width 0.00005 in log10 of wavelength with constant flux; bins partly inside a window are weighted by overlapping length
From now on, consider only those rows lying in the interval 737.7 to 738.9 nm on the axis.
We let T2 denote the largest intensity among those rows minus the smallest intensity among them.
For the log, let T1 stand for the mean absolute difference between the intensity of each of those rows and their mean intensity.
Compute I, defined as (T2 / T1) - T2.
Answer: 1.7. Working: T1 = 0.42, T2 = 1.2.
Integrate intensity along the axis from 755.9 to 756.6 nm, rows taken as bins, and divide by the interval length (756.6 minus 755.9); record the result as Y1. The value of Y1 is 17.2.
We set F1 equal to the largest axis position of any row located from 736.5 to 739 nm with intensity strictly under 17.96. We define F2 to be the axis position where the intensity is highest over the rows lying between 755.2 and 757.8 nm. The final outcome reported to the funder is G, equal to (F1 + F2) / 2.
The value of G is 747.48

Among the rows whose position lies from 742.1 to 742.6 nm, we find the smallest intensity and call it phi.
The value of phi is 17.8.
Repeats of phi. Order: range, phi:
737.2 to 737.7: 18.11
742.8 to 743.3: 17.42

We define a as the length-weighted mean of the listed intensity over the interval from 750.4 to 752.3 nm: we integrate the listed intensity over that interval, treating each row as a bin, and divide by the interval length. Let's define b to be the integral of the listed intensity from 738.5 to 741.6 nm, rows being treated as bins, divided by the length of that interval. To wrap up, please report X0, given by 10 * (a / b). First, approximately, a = 17.6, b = 18.0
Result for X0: 9.80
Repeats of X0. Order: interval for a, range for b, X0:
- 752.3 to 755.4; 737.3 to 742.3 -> 9.83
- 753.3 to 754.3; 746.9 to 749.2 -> 10.20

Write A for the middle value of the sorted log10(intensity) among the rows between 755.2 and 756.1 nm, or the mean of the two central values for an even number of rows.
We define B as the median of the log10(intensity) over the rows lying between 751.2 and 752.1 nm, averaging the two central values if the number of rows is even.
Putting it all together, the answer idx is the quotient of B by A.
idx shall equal 1.003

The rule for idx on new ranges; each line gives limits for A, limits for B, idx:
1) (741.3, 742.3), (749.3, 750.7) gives 0.997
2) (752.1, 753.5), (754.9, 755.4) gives 0.999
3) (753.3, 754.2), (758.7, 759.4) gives 0.988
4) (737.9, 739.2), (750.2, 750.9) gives 0.991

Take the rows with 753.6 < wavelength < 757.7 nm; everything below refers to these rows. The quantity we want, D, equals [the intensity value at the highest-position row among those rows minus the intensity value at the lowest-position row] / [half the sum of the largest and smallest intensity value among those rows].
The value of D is -0.02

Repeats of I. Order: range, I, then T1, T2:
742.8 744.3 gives 2.1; 0.43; 1.6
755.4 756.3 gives 2.8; 0.24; 0.9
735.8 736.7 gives 1.9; 0.29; 0.8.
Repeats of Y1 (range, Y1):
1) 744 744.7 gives 18.3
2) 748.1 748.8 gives 17.7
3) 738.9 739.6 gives 18.6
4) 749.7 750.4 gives 17.8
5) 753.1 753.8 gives 17.7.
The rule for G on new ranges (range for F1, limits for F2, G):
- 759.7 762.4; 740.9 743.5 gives 752.24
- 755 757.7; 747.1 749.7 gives 752.88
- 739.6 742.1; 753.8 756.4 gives 747.97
